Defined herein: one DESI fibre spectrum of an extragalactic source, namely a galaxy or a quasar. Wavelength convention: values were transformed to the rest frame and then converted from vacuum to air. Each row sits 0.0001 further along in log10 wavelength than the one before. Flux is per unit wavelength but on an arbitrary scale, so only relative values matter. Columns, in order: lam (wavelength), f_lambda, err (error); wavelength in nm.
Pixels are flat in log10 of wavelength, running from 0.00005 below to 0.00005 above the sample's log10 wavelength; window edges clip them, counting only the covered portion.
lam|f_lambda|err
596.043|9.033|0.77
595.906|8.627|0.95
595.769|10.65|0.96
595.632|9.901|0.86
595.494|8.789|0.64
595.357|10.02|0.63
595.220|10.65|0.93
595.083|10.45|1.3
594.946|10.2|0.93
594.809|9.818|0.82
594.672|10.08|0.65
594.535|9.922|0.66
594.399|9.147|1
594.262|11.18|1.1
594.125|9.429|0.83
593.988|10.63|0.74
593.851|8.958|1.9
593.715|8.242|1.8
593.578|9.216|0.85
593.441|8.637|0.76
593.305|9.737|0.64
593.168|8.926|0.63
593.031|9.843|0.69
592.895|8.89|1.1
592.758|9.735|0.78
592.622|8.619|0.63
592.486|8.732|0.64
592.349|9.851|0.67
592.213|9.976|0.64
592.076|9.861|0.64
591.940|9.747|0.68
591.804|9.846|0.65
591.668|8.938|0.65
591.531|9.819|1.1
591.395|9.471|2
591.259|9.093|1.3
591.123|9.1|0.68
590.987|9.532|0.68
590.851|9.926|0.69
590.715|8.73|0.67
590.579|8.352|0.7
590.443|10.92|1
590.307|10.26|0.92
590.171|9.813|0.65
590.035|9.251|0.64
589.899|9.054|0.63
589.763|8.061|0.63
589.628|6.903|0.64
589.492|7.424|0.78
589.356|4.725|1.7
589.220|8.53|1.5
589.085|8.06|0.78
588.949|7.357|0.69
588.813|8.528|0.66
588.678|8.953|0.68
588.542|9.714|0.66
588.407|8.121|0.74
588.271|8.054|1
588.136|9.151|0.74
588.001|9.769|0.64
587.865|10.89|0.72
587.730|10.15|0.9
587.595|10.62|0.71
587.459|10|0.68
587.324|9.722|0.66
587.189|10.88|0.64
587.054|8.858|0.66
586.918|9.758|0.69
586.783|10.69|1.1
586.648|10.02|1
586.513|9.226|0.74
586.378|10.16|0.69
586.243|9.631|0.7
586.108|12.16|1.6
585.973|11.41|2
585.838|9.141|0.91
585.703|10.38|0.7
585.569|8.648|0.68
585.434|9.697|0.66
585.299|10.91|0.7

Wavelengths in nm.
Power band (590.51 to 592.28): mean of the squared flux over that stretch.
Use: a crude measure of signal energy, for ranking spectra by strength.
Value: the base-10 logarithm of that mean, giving 1.95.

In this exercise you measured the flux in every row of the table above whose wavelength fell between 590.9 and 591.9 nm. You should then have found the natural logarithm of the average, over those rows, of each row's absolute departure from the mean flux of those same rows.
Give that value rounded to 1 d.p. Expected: -1.2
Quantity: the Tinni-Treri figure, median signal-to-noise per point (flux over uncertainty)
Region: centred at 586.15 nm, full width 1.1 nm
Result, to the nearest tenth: 11.3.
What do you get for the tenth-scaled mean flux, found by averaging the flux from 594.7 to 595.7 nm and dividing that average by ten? 1.00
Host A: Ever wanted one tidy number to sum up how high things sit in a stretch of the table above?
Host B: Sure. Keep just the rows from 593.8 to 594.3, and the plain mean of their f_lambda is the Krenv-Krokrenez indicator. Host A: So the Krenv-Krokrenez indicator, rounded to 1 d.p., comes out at 10.0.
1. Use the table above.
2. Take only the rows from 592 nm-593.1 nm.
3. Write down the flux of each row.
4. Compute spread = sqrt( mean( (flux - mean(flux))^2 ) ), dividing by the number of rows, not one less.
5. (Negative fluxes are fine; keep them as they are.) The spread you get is 0.54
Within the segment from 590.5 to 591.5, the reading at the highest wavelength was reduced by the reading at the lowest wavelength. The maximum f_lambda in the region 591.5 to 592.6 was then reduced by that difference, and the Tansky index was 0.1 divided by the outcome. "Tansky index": 0.0113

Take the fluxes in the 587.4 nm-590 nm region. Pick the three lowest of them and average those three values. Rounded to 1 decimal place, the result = 6.3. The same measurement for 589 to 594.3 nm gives 6.4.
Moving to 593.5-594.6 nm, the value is 8.8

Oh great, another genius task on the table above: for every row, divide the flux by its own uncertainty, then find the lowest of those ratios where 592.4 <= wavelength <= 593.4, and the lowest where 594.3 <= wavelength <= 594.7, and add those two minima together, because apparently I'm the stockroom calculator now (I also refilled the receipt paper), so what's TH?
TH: 17.2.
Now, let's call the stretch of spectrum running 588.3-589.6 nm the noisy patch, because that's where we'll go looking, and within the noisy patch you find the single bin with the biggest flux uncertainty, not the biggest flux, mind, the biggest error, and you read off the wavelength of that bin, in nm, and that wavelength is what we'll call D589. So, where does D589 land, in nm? 589.356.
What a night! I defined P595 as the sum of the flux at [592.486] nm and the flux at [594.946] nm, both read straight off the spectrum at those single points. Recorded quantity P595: 18.9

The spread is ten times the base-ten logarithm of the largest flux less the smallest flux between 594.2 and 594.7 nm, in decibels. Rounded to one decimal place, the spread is 3.1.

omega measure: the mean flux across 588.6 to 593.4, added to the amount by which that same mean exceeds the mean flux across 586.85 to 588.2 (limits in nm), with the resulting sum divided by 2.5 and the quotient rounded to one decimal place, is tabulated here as 3.2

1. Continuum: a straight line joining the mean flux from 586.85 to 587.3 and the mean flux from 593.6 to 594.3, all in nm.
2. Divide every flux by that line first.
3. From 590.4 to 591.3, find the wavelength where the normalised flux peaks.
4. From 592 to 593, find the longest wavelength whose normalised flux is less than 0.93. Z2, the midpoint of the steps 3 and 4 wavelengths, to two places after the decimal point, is 591.67 nm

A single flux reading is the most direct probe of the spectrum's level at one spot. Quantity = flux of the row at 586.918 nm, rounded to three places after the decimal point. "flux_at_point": 9.758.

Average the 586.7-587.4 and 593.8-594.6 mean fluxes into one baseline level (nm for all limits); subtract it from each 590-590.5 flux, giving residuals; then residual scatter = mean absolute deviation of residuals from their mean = 0.53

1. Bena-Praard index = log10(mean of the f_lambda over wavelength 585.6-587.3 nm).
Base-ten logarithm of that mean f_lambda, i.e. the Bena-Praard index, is 1.01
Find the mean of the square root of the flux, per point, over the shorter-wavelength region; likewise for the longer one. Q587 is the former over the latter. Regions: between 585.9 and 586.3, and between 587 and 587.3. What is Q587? 1.06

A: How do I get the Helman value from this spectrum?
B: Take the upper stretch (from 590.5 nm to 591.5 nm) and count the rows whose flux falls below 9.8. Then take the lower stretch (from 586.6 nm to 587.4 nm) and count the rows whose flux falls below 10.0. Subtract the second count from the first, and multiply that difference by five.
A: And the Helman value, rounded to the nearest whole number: 15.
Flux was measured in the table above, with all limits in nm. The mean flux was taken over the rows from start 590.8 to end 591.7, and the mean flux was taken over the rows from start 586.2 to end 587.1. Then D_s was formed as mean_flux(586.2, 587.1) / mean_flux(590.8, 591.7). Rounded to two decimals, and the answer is 1.04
